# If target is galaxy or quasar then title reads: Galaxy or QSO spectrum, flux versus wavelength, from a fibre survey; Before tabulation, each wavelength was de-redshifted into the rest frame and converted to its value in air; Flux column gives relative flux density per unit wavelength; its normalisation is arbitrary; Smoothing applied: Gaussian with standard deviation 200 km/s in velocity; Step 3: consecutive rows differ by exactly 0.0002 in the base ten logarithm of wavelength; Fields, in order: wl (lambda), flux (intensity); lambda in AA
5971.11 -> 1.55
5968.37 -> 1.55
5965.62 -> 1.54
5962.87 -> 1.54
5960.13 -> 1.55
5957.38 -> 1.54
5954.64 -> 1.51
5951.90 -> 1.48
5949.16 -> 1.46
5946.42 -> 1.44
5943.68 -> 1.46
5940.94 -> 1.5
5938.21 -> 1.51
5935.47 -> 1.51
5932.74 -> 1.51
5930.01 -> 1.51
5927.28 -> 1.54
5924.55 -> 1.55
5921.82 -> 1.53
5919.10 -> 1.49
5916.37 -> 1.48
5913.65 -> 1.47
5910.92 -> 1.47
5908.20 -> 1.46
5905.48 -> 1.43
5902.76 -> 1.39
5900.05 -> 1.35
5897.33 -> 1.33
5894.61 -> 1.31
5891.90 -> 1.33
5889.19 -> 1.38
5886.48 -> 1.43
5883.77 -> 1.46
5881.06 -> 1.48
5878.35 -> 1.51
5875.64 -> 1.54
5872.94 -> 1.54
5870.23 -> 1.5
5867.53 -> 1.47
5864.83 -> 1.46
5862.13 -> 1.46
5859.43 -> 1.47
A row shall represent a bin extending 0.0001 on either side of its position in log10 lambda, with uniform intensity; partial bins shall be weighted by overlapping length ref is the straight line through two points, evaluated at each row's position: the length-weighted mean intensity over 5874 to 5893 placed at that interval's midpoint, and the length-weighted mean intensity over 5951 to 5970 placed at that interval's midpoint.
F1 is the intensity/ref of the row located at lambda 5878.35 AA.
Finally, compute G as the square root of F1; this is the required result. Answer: 1.022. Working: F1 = 1.05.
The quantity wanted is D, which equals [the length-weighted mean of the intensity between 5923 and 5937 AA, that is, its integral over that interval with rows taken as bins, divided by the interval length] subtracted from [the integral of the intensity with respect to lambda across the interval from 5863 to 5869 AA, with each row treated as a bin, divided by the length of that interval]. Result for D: -0.06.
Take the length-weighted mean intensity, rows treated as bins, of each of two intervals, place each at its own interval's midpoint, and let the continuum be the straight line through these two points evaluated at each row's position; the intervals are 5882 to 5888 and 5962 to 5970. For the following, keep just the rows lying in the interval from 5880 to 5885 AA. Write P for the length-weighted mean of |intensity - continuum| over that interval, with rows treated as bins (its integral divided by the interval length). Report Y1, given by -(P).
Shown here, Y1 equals -0.03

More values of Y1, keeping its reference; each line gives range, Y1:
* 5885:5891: -0.05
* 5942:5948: -0.07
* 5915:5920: 0.00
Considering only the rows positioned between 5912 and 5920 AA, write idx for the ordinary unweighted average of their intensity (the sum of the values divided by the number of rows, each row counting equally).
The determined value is 1.48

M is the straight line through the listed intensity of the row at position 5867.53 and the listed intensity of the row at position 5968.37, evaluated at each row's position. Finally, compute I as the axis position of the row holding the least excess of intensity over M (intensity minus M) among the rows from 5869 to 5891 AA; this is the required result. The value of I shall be 5889.19 AA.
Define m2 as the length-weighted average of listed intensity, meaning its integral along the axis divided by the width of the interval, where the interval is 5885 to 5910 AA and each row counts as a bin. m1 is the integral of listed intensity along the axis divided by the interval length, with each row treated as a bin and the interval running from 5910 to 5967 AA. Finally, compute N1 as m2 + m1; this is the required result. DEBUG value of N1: 2.89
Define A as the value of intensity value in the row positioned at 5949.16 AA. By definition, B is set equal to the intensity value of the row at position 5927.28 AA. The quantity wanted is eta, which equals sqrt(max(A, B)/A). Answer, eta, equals 1.03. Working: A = 1.46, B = 1.54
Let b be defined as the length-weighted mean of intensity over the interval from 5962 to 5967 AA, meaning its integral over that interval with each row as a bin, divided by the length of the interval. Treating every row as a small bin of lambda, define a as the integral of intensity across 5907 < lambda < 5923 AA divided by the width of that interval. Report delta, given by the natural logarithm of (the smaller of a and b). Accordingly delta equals 0.39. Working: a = 1.48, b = 1.54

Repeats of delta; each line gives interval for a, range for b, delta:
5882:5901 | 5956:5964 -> 0.32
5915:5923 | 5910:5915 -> 0.38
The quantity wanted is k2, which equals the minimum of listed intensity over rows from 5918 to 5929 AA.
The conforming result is 1.49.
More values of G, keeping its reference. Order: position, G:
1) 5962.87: 1.002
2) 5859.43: 1.016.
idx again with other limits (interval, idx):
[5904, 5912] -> 1.45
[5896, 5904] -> 1.36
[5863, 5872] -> 1.48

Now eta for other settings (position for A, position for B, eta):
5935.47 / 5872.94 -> 1.01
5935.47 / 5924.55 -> 1.01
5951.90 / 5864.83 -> 1.00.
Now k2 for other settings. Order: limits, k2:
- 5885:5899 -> 1.31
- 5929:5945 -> 1.46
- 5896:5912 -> 1.33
